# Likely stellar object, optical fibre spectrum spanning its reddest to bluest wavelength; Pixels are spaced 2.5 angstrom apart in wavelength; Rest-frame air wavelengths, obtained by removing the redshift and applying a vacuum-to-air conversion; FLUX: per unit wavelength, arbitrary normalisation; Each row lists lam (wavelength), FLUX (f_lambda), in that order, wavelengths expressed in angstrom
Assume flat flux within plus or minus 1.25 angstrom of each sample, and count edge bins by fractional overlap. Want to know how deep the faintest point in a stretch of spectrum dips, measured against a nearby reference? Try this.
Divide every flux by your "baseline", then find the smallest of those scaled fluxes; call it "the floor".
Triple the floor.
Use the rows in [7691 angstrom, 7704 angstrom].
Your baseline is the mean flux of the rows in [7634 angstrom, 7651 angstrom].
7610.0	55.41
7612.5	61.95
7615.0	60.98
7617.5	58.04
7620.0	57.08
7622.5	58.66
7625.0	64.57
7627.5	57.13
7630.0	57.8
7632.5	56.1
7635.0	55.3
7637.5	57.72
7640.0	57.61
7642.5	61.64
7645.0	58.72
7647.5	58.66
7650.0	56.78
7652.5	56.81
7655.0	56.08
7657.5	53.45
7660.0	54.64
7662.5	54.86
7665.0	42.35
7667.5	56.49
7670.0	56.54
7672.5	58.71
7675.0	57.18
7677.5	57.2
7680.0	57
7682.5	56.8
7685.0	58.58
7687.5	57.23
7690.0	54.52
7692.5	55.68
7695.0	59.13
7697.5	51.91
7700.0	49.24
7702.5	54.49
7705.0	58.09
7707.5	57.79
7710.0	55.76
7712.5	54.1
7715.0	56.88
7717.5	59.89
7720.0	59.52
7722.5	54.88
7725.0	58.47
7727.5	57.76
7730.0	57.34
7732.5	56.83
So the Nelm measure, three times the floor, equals 2.54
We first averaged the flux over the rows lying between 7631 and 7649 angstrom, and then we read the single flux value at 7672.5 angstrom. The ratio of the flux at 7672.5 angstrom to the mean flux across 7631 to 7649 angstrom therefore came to 1.01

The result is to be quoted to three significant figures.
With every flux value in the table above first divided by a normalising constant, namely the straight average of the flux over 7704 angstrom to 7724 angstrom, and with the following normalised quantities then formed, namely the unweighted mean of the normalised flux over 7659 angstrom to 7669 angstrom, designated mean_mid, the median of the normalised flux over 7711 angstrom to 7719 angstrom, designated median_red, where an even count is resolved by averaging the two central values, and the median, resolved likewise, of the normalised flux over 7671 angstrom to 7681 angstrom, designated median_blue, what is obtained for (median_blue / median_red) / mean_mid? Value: 1.10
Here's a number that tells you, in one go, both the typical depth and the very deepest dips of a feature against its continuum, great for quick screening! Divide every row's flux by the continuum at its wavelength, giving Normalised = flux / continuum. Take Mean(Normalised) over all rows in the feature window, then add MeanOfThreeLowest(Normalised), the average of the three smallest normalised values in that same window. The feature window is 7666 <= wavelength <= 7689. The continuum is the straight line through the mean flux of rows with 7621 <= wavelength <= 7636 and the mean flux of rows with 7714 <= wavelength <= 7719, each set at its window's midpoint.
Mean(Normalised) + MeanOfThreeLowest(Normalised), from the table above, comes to 1.95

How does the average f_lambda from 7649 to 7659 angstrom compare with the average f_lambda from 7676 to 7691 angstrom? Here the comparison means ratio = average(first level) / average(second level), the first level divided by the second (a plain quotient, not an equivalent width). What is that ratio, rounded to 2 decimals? 0.98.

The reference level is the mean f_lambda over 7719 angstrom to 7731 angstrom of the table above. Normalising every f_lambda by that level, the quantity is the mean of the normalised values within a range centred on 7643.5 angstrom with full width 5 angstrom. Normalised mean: 1.04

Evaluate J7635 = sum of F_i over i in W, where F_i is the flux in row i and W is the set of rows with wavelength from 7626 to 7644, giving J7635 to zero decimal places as 403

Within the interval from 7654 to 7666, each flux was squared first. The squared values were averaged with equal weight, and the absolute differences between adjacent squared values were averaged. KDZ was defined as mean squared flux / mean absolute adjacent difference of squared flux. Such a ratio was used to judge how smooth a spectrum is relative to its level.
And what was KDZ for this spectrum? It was 7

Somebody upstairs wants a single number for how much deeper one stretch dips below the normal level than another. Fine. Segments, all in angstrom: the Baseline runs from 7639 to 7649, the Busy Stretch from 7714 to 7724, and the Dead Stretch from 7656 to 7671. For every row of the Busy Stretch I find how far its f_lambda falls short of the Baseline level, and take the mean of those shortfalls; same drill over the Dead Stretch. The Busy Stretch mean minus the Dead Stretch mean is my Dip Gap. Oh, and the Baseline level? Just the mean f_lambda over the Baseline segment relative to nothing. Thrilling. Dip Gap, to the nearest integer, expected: -5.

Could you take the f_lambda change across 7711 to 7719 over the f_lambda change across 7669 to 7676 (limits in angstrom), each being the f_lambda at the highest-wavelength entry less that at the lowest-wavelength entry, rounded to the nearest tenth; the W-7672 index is 9.0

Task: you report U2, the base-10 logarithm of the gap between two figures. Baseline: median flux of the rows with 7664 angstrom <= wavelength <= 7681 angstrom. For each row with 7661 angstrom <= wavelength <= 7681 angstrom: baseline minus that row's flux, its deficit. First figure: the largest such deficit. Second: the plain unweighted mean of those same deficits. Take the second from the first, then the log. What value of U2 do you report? 1.10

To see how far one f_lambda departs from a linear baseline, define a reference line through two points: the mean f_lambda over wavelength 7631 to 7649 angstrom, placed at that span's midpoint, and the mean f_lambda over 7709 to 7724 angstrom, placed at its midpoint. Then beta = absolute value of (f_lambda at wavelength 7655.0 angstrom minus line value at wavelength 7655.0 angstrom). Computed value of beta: 1.7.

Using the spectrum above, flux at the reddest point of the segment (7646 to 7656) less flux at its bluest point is -3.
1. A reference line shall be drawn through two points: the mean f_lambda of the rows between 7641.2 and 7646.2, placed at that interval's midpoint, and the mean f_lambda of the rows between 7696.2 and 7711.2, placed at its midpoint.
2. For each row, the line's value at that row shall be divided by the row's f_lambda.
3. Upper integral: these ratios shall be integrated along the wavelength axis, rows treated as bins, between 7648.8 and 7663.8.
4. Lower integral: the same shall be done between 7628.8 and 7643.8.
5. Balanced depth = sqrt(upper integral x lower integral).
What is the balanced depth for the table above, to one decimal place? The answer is 15.9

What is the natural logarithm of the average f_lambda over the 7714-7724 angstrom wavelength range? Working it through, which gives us 4.06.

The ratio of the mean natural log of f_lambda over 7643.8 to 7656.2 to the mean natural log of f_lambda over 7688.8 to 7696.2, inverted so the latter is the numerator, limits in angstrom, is 0.996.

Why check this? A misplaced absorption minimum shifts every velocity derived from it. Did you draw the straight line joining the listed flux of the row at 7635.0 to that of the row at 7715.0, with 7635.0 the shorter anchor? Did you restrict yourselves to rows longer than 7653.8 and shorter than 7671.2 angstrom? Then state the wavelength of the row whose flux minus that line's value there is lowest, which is 7665.0 angstrom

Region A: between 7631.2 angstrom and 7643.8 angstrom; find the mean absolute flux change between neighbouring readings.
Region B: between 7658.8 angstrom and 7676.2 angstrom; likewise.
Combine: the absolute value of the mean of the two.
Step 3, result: 3.5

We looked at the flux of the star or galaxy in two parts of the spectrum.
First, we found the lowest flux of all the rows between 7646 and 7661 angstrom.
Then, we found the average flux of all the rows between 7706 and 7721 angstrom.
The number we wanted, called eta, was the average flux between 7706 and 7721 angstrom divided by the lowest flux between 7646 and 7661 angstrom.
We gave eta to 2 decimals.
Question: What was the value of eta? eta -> 1.07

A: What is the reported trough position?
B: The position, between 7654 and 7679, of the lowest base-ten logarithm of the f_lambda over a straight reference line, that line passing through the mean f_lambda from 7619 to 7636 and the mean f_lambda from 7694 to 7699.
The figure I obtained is 7665.0 angstrom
